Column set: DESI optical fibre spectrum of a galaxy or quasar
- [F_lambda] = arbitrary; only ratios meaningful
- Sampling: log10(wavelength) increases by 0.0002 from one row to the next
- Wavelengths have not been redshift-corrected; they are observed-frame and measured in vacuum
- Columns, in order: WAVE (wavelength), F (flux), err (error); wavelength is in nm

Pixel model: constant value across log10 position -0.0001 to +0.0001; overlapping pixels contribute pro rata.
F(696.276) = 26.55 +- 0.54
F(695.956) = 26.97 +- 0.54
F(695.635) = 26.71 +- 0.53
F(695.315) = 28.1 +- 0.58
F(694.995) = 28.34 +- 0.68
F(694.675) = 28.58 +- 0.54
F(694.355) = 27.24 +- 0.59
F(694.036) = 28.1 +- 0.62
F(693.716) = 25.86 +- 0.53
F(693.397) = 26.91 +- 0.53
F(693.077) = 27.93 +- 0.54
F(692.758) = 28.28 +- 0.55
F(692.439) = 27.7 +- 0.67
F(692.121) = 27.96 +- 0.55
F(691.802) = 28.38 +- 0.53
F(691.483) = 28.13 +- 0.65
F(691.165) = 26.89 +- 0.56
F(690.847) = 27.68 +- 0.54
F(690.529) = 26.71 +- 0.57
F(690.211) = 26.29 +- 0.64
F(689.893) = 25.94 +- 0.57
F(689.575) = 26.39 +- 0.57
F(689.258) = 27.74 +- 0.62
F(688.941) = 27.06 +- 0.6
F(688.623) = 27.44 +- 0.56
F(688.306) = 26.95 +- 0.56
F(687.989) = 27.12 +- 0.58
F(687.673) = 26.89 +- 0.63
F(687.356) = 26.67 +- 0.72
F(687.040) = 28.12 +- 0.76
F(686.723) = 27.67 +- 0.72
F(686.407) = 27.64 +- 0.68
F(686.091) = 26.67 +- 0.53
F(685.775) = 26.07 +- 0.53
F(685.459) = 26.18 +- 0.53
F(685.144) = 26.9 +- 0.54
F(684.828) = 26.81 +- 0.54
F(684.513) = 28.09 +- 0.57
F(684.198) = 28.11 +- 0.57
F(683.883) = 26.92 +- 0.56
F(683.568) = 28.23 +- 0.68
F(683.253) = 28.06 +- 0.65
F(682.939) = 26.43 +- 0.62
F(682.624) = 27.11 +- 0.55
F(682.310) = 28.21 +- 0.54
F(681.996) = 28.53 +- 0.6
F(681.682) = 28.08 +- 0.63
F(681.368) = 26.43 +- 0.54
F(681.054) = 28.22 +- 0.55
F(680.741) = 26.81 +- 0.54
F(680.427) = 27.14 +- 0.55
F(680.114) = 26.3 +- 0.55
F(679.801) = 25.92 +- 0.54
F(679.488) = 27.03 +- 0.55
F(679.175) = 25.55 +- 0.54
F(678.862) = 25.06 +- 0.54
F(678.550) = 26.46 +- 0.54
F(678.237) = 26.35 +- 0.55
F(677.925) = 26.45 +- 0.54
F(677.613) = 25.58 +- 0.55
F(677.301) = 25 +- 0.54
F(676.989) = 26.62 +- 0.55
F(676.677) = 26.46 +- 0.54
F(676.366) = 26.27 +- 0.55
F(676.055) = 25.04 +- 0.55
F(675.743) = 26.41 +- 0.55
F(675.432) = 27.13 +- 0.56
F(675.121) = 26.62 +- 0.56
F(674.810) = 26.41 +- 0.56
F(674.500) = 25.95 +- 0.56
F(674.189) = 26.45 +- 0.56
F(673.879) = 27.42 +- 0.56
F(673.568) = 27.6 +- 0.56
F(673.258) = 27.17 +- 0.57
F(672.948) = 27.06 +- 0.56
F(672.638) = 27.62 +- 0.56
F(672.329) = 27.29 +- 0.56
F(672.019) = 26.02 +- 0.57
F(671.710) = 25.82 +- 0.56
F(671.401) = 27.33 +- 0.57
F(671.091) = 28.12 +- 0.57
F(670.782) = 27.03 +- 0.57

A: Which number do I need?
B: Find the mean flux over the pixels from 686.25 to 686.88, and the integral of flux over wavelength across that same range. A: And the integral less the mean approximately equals -10.2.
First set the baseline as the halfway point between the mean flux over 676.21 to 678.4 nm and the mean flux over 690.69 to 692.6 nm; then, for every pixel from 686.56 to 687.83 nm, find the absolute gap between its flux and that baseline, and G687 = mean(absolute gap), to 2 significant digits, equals 0.56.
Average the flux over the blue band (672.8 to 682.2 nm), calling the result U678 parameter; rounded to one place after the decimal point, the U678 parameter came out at 26.6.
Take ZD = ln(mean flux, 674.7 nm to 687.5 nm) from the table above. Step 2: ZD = 3.29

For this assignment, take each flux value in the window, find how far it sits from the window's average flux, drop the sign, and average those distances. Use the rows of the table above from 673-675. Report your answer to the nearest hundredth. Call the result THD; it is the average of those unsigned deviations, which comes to 0.56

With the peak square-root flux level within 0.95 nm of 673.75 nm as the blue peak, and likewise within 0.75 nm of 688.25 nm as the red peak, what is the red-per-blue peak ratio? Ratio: 1.00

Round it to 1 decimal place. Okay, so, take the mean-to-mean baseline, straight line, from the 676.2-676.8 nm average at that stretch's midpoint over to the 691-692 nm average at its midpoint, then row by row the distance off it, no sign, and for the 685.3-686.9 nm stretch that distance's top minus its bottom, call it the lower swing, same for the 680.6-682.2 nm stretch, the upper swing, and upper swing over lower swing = 1.9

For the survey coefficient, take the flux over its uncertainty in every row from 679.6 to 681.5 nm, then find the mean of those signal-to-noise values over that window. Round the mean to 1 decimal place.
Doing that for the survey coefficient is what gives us 49.2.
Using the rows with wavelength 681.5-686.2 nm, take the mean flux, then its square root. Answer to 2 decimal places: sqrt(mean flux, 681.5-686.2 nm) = 5.23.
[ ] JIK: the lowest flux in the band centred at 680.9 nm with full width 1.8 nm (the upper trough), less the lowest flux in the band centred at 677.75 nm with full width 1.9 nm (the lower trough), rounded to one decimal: 1.3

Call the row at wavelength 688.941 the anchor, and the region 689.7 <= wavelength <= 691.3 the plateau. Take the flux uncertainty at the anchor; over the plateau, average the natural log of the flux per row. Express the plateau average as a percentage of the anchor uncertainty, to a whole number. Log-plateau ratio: 547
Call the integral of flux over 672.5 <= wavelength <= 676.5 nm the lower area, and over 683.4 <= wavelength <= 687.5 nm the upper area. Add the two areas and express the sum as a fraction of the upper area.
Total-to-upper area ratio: 1.96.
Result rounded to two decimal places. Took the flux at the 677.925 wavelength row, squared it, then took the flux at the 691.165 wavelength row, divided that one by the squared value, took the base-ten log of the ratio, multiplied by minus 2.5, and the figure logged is 3.54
